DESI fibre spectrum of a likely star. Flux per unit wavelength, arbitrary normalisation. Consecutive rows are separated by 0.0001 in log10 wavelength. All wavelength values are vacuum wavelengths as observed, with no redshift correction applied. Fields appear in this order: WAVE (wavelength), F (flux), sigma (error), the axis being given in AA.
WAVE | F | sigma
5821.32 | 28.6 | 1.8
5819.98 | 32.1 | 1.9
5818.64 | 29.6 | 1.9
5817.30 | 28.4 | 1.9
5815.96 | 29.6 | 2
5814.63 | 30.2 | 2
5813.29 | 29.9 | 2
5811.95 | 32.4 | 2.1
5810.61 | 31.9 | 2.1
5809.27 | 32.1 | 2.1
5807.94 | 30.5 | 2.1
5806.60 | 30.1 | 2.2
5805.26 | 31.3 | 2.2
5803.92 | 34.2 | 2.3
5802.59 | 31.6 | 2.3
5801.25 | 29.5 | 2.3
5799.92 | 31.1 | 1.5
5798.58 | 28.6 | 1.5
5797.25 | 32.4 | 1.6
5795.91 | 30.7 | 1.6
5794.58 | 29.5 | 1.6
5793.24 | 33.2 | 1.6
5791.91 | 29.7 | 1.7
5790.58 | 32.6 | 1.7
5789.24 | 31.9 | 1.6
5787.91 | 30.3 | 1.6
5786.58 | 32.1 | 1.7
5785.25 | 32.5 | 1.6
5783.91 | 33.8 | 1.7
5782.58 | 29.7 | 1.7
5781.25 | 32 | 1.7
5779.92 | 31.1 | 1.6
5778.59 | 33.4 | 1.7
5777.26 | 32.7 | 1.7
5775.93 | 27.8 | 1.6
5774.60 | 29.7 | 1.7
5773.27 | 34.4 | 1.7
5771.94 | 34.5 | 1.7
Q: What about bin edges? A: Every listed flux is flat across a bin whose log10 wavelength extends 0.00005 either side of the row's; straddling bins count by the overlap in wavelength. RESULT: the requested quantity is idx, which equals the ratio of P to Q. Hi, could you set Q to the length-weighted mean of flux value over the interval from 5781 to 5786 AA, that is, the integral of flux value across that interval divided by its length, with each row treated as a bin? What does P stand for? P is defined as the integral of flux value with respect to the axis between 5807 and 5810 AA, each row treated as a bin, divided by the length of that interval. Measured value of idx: 0.976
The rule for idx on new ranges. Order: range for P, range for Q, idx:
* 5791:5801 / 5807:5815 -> 0.987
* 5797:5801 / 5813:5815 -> 1.014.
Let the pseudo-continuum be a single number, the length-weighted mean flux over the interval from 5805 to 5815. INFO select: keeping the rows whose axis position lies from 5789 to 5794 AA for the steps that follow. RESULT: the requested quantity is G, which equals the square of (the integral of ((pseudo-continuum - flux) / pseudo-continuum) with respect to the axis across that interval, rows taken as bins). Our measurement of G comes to 0.015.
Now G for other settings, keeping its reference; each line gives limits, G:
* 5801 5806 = 0.015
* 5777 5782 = 0.036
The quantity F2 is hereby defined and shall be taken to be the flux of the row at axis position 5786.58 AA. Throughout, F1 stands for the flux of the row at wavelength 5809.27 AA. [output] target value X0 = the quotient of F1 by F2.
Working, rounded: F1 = 32.1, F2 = 32.1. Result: 1.000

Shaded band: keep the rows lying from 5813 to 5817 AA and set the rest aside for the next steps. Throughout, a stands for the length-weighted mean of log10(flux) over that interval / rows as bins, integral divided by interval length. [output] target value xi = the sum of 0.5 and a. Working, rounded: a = 1.48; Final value 1.98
